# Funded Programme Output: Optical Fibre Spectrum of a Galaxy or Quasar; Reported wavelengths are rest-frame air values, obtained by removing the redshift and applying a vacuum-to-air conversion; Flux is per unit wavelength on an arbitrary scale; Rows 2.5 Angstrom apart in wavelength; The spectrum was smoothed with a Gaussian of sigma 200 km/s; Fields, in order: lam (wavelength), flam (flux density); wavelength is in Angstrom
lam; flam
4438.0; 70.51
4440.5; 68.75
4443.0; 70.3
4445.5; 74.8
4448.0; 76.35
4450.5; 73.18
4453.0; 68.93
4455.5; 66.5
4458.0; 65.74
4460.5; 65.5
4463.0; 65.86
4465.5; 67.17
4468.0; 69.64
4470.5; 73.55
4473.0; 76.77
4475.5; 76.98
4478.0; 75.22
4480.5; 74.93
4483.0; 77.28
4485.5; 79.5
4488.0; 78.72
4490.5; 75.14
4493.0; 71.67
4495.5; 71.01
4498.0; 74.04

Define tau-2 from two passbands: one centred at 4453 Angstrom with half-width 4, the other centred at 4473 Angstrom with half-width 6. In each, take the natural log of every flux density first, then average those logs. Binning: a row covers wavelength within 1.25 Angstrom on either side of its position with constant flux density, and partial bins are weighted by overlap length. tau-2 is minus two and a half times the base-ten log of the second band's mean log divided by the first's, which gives -0.017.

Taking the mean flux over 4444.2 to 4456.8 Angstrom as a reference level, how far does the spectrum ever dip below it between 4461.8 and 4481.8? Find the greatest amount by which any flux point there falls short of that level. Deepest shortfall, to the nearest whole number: 6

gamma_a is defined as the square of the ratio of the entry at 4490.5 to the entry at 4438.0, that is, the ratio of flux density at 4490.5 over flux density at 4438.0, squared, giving 1.14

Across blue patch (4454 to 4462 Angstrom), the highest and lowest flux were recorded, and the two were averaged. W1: 66.0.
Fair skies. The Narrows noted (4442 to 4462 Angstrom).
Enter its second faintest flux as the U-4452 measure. 65.74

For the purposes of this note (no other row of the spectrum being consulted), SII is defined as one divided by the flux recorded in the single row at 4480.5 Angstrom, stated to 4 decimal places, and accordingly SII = 0.0133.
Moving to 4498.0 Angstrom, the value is 0.0135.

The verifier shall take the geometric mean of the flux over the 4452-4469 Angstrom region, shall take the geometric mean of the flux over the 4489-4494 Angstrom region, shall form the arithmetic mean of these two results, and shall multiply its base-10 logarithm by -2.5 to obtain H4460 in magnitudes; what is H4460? -4.62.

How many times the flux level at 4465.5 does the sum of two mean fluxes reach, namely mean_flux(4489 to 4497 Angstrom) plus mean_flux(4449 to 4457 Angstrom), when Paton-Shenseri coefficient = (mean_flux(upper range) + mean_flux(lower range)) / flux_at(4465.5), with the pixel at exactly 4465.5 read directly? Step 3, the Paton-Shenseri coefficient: 2.1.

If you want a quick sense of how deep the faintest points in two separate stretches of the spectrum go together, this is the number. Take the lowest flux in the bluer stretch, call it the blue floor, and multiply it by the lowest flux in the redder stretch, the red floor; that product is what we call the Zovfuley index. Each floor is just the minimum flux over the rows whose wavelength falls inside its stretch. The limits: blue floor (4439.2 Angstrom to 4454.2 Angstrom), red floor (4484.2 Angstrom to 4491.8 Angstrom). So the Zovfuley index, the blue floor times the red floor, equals 5166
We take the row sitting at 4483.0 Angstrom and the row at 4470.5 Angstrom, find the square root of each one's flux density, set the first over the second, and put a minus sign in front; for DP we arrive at -1.03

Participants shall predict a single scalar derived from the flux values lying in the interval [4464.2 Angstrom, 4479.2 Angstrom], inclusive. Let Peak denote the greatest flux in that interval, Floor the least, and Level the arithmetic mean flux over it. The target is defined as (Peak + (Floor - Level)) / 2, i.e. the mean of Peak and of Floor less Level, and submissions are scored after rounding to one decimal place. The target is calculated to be 35.5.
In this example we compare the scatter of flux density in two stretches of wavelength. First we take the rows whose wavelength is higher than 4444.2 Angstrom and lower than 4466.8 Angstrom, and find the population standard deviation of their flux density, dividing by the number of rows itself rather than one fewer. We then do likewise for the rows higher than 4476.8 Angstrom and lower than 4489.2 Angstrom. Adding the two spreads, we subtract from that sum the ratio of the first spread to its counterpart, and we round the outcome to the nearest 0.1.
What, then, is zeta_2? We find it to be 3.6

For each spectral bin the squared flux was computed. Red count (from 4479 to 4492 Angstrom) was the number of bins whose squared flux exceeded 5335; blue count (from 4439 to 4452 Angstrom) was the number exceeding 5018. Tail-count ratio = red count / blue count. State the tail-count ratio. 1.67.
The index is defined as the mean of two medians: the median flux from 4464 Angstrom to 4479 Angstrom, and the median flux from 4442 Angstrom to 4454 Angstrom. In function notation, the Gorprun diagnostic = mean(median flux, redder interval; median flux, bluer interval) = 73.8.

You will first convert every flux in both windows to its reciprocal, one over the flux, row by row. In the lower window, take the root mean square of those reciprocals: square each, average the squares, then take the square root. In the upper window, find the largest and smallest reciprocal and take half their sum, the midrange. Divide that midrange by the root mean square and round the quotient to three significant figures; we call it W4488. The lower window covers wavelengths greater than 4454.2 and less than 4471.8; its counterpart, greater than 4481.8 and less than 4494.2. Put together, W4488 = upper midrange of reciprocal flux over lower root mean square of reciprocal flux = 0.896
